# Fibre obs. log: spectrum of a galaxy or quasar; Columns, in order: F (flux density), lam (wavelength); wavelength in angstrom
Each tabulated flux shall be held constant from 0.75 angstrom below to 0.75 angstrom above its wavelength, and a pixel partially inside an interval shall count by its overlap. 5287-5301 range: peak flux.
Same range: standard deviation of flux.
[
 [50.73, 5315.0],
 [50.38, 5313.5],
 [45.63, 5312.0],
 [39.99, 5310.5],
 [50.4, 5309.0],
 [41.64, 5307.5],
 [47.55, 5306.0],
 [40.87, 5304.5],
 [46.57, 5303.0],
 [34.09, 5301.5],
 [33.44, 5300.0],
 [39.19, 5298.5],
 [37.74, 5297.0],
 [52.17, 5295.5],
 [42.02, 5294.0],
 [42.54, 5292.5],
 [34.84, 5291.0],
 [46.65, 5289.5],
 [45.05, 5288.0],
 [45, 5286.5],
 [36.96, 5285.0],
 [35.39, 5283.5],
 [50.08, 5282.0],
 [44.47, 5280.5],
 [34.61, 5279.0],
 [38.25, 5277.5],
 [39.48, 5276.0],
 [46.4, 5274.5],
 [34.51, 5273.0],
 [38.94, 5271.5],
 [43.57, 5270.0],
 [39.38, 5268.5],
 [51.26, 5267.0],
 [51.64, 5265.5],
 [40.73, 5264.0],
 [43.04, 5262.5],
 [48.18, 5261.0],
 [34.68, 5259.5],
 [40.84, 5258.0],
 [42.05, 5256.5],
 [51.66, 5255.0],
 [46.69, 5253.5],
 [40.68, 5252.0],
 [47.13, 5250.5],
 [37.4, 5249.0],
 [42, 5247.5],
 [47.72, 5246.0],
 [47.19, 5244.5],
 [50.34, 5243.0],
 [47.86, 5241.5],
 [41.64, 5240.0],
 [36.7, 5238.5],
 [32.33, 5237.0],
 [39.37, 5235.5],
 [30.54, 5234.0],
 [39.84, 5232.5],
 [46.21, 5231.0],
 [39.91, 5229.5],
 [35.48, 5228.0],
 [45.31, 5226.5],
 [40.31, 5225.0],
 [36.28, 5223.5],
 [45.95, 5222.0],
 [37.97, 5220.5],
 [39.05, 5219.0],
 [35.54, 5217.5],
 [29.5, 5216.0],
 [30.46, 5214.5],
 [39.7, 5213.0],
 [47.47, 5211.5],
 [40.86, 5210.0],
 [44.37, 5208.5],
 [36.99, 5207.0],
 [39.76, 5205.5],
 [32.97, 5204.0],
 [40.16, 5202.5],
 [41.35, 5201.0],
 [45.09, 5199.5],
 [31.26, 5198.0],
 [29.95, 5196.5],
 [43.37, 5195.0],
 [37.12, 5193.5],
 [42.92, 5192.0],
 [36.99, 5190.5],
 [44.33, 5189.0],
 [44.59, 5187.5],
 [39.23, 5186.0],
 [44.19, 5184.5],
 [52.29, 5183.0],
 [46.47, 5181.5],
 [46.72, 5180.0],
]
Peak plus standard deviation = 58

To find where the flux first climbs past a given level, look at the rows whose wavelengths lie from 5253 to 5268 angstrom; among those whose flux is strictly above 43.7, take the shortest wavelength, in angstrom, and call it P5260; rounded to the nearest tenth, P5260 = 5253.5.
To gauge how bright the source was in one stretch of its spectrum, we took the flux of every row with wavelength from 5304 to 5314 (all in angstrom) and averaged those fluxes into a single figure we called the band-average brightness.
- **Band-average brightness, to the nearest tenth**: 45.2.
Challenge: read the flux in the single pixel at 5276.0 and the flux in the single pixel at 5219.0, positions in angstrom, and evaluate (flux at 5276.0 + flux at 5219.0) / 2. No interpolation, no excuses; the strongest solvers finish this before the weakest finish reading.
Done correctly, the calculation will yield 39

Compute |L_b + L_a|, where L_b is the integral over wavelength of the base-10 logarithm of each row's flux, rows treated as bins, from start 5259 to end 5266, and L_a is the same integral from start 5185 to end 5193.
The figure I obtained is 24.4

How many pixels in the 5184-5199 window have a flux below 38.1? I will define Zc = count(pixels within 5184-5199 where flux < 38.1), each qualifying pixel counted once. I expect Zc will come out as 4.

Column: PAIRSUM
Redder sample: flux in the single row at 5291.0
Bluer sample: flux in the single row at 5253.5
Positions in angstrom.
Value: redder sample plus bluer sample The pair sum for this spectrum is 82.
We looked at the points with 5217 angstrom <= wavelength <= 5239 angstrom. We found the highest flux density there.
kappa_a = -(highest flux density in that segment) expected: -46.2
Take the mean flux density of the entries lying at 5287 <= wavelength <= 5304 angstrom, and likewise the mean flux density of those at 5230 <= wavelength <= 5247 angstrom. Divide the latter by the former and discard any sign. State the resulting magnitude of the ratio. 1.01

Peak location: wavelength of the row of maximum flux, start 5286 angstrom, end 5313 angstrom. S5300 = 5295.5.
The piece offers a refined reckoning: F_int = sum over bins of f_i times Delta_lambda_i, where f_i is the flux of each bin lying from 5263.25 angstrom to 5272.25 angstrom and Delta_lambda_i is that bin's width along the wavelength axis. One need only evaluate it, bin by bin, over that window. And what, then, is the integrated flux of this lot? 398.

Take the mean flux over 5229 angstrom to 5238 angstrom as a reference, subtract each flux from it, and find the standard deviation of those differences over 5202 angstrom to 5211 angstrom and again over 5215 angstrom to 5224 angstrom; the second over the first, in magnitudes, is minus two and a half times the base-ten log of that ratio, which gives -0.36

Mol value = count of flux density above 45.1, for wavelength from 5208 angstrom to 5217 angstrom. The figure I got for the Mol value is 1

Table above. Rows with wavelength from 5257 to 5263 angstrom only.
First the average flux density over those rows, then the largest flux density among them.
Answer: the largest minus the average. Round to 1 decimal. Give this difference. 6.5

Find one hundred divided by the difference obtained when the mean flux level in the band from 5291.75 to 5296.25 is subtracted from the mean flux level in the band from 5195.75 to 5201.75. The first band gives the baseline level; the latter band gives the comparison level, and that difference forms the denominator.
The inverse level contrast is -12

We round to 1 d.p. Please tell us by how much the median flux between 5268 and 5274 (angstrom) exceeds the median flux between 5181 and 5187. -6.2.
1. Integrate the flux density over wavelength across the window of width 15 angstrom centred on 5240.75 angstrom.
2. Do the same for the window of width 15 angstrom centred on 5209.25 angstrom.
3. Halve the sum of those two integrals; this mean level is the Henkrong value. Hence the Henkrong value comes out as 598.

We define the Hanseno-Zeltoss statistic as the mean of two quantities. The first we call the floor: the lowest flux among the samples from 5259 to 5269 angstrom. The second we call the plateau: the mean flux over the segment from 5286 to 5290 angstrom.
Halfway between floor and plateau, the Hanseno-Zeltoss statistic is 40.1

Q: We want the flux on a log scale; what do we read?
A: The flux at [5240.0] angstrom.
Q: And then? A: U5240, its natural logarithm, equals 3.73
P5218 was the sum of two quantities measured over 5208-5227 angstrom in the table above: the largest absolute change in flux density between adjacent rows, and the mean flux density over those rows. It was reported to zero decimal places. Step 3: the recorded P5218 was 49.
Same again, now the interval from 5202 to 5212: 48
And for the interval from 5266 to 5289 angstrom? 56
